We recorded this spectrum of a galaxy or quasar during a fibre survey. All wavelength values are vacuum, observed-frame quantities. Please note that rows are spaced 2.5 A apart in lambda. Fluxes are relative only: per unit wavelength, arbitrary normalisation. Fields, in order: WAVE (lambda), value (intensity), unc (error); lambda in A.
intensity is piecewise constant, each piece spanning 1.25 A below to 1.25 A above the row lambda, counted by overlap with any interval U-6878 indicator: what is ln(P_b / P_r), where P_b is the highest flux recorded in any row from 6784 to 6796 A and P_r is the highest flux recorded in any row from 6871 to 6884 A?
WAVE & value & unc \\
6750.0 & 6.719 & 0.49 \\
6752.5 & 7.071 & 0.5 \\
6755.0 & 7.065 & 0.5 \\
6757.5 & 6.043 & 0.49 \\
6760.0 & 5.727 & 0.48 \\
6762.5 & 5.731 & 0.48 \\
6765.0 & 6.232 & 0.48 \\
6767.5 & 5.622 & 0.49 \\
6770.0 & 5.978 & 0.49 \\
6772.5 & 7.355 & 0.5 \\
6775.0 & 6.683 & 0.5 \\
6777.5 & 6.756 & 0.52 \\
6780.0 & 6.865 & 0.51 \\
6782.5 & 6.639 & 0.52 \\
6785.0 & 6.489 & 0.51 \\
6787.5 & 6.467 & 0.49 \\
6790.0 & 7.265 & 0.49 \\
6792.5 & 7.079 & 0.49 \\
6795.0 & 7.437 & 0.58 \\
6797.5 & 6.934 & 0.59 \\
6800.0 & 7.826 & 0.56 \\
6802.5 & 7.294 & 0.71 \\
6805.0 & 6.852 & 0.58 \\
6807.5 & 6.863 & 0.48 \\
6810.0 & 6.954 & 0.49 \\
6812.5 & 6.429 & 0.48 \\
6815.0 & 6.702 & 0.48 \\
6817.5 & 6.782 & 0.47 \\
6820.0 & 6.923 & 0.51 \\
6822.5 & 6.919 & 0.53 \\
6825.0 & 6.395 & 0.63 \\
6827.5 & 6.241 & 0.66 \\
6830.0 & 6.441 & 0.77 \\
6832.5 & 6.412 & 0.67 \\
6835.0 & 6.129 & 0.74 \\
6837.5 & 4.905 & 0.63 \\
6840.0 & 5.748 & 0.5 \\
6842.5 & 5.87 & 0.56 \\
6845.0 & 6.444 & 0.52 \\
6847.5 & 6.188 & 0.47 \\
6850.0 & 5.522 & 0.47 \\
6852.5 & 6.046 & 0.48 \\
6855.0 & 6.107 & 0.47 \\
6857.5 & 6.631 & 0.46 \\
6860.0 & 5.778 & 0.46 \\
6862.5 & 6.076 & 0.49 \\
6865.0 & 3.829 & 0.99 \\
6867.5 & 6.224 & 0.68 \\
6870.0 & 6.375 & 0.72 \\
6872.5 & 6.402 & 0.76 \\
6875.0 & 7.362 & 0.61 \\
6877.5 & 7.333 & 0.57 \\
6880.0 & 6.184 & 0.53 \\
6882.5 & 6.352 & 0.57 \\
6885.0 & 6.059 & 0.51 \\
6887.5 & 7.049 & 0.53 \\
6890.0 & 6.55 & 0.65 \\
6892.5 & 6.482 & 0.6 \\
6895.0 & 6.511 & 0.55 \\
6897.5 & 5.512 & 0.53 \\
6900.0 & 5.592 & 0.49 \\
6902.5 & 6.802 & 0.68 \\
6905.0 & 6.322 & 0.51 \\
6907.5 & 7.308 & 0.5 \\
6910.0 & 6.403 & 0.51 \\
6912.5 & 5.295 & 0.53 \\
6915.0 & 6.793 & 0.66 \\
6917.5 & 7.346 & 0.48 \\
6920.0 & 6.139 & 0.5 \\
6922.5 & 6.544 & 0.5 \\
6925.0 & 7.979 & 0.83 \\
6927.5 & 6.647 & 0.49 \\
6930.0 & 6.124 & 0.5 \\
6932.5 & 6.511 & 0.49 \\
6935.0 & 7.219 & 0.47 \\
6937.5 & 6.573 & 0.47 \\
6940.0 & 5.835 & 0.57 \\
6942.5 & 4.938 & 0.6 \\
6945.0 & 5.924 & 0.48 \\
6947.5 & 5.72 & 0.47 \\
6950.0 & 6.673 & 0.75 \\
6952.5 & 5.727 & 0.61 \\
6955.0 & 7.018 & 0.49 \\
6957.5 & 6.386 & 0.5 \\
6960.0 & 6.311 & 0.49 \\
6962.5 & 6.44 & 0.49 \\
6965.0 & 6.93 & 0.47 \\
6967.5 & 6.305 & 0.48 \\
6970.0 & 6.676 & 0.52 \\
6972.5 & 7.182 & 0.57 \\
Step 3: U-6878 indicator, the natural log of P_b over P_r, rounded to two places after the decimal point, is 0.01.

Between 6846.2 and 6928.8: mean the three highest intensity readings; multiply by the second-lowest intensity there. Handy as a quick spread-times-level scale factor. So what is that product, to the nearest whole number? 40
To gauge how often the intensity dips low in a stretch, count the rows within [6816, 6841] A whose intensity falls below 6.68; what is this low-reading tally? 7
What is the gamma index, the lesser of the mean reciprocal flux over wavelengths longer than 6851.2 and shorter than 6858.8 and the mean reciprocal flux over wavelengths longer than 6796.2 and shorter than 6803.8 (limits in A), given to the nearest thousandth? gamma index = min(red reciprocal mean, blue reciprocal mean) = 0.136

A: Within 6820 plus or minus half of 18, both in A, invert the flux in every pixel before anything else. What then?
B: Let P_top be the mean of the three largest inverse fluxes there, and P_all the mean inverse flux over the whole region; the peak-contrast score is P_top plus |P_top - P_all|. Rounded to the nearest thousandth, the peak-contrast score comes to 0.164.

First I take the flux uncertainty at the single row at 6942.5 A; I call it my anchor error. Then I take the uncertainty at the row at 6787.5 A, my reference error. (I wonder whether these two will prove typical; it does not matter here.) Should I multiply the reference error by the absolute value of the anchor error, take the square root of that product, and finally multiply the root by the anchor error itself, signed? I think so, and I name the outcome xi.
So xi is 0.33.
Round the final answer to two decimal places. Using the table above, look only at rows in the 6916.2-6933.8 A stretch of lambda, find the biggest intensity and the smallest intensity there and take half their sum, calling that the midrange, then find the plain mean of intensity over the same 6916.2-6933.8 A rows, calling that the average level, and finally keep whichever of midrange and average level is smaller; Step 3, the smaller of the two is 6.76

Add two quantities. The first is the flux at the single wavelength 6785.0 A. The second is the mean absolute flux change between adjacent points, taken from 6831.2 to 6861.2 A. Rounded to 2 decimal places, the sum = 7.03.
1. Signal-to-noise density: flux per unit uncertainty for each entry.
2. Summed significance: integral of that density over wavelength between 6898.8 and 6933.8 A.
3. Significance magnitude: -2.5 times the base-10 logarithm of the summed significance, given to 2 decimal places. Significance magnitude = -6.58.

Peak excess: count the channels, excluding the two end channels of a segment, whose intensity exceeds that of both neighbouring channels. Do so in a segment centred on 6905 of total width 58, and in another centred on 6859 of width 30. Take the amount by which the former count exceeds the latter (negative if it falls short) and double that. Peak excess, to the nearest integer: 10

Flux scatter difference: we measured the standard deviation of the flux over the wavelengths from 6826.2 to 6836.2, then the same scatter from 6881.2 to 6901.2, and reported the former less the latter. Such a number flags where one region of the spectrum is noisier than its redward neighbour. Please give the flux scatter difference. -0.4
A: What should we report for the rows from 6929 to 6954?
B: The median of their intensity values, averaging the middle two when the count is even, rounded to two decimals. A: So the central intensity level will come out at 6.02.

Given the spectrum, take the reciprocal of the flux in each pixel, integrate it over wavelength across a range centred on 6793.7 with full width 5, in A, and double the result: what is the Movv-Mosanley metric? 1.38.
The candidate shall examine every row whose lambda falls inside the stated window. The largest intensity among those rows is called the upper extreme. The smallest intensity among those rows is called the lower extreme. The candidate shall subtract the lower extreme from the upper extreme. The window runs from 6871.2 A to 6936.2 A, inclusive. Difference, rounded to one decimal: 2.7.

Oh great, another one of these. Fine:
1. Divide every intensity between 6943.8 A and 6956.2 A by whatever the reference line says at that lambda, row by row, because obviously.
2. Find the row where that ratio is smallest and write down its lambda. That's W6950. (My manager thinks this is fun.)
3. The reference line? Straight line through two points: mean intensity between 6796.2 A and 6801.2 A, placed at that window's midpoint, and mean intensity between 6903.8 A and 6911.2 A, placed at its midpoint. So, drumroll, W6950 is 6947.5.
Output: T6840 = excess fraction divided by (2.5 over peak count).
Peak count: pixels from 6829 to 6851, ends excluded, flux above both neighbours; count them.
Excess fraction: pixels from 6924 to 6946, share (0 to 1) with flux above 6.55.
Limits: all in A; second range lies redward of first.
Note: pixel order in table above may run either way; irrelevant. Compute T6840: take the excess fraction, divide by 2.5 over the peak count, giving 0.18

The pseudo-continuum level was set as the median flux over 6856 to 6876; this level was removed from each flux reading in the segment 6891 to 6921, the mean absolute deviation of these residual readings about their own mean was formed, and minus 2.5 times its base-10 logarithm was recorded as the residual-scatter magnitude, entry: 0.75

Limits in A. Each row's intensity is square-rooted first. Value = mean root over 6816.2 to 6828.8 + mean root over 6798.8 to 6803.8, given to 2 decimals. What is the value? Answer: 5.33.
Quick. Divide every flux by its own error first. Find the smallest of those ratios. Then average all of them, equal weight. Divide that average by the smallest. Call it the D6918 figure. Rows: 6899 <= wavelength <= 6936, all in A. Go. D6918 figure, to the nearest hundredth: 1.29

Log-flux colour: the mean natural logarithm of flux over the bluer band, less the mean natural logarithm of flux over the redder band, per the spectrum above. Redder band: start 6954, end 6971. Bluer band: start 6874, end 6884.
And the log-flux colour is 0.03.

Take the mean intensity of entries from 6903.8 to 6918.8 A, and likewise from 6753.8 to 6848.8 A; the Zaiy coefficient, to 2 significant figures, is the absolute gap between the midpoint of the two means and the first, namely 0.017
